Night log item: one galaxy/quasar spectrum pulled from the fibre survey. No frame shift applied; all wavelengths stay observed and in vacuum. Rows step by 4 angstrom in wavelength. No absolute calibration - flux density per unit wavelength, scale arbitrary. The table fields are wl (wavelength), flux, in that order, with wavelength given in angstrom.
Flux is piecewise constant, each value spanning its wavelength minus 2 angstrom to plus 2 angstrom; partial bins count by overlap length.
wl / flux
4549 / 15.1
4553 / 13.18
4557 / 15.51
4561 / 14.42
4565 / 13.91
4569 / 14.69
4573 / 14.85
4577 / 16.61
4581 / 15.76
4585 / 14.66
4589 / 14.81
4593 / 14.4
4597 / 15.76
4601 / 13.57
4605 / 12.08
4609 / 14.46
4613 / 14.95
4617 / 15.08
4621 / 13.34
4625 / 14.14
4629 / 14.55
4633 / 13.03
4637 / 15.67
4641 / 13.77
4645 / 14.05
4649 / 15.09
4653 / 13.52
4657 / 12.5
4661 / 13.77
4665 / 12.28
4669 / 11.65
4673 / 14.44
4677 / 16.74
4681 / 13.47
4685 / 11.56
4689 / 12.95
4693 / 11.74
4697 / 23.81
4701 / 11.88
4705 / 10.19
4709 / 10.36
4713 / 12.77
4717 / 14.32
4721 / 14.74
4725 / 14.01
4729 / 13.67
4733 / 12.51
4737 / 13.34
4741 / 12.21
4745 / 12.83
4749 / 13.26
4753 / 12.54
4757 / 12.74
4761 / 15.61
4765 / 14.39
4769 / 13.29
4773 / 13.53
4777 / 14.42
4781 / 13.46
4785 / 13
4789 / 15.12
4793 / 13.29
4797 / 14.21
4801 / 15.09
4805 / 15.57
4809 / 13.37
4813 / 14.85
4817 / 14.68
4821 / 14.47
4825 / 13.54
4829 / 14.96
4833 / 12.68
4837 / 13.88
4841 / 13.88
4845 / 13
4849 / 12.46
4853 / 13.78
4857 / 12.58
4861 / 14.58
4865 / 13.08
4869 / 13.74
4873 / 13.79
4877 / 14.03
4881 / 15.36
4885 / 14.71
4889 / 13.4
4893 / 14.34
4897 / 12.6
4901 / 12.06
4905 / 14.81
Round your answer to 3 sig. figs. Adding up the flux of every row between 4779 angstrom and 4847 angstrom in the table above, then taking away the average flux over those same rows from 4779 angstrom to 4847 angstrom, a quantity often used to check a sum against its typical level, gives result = 225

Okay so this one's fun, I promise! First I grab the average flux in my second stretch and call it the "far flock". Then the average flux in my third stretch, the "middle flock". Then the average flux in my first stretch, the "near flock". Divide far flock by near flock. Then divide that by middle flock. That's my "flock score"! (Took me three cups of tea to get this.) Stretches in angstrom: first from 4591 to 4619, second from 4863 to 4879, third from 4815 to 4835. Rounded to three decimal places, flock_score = 0.068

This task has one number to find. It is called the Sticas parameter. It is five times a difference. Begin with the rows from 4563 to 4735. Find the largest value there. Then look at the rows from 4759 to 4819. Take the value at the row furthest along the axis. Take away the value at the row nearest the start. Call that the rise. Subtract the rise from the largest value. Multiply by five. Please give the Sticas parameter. 124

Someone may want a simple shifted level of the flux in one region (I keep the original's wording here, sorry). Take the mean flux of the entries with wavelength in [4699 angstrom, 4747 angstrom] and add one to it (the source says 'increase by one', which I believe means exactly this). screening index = 13.7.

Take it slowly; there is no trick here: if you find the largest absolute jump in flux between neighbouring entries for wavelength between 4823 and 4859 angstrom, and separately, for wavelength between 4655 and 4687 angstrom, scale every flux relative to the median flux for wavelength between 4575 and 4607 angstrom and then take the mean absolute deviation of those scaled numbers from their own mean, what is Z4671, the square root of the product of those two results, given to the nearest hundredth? 0.45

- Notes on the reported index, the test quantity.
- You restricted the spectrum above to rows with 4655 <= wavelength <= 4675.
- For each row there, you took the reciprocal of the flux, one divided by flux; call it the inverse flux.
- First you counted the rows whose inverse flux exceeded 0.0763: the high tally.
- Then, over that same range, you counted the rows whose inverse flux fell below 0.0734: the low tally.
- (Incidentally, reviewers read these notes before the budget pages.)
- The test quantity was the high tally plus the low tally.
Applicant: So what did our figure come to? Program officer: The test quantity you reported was 5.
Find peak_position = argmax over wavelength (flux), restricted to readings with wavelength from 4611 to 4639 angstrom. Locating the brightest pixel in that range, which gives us 4637 angstrom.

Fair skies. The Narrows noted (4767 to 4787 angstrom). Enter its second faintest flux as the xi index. 13.29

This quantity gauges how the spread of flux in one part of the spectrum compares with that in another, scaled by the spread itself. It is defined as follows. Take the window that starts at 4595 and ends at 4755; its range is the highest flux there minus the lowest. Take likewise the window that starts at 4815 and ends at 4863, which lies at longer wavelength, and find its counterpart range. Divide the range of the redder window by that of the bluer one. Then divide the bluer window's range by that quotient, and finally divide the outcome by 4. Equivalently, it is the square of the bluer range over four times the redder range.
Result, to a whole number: 19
